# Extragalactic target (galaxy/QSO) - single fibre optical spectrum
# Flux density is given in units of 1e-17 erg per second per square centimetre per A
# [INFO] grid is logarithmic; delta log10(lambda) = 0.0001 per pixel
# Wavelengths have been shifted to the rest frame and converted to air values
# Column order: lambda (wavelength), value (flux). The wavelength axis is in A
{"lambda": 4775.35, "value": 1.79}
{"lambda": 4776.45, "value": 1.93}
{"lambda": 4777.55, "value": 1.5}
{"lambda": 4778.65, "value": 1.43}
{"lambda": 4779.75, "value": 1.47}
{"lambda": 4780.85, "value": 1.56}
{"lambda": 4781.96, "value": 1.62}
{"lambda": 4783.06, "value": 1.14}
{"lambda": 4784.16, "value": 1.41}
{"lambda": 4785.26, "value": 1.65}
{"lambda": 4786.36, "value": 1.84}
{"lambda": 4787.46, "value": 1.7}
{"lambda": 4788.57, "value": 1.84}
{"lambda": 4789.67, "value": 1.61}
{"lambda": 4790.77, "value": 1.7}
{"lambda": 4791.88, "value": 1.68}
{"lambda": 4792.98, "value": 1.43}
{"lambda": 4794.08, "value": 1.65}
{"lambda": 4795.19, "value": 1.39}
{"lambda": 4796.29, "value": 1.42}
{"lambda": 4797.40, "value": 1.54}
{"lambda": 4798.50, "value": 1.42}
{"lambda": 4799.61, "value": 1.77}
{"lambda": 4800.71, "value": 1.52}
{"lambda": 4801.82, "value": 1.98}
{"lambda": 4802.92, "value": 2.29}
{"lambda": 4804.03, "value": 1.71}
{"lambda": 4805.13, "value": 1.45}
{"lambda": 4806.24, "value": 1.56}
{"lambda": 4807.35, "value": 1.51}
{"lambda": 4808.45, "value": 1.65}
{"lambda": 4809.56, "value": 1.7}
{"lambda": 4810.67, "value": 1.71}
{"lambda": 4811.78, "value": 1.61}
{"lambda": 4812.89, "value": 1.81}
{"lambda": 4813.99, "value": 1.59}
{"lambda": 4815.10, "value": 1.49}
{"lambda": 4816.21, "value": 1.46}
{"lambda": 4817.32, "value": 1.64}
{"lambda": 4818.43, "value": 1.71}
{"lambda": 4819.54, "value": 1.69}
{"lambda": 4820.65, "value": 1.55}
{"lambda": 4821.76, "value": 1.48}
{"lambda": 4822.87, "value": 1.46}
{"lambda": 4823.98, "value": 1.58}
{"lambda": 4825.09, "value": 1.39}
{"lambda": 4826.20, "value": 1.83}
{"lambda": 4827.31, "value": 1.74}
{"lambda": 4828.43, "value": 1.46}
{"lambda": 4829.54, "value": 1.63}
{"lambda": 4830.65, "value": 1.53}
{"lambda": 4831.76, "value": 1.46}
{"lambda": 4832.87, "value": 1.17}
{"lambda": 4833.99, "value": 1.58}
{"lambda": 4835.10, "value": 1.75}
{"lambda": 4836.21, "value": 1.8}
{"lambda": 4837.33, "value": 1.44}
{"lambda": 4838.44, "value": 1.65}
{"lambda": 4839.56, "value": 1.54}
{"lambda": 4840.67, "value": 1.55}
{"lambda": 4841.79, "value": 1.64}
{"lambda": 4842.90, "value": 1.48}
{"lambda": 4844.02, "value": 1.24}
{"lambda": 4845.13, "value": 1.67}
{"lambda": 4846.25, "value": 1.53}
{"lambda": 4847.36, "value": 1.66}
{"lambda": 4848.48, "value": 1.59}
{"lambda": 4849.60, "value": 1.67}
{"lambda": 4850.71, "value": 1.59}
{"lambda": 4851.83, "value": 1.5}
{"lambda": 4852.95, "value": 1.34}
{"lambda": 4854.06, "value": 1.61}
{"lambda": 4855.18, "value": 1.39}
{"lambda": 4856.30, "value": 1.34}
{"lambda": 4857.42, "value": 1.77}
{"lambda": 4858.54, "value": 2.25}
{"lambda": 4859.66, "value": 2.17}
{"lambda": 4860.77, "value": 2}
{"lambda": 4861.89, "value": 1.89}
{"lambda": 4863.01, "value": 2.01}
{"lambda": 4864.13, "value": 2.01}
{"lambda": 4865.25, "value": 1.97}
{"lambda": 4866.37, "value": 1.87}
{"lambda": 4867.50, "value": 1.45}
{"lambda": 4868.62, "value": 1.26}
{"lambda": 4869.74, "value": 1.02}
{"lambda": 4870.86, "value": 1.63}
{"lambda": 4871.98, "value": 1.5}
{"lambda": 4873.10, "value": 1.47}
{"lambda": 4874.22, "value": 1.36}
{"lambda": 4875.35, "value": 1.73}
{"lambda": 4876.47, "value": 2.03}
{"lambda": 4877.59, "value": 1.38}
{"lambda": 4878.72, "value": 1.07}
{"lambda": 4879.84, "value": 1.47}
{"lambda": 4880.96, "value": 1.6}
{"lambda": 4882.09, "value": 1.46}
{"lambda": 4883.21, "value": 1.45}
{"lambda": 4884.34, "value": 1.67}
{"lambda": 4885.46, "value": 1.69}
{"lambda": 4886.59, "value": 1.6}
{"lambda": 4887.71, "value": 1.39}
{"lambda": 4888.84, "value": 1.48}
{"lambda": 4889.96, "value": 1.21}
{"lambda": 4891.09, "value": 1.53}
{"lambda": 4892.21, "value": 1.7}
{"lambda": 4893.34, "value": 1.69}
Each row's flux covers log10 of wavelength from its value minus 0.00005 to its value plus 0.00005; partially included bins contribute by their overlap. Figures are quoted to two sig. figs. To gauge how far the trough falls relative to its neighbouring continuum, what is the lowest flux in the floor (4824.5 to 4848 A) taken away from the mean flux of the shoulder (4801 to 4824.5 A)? 0.48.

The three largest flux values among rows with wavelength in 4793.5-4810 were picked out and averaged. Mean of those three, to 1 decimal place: 2.0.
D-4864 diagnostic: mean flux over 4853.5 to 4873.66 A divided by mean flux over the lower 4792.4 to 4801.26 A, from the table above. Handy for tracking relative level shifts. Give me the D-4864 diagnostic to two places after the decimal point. 1.12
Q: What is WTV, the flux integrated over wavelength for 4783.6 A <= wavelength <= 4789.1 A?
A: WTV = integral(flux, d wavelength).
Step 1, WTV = 9.3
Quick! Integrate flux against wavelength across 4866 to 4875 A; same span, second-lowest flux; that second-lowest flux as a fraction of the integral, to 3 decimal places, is 0.097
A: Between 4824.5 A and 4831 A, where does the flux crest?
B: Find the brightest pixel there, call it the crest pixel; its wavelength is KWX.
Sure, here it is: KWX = 4826.20 A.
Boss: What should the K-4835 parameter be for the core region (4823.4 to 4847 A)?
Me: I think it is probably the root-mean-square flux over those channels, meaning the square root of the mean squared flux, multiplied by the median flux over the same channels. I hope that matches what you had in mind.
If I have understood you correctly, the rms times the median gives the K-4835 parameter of 2.4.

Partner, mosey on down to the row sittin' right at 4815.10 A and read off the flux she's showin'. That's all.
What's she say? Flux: 1.49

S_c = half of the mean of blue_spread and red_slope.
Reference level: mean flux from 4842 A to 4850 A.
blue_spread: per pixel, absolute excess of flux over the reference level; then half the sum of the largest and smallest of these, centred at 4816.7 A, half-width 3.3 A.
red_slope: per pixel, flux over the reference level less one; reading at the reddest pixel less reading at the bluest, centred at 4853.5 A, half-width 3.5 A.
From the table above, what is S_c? -0.015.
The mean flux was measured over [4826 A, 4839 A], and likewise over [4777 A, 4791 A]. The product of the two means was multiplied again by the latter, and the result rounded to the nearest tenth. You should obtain 3.9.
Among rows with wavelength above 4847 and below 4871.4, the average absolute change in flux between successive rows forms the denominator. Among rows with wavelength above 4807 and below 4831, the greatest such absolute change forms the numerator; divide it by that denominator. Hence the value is 2.3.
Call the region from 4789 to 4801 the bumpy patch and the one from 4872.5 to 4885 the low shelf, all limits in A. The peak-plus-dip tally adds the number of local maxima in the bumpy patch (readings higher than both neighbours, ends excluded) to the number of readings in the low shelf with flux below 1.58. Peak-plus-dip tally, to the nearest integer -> 11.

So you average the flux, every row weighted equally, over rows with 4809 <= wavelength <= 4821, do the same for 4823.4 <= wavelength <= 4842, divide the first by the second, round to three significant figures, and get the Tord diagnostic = 1.04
